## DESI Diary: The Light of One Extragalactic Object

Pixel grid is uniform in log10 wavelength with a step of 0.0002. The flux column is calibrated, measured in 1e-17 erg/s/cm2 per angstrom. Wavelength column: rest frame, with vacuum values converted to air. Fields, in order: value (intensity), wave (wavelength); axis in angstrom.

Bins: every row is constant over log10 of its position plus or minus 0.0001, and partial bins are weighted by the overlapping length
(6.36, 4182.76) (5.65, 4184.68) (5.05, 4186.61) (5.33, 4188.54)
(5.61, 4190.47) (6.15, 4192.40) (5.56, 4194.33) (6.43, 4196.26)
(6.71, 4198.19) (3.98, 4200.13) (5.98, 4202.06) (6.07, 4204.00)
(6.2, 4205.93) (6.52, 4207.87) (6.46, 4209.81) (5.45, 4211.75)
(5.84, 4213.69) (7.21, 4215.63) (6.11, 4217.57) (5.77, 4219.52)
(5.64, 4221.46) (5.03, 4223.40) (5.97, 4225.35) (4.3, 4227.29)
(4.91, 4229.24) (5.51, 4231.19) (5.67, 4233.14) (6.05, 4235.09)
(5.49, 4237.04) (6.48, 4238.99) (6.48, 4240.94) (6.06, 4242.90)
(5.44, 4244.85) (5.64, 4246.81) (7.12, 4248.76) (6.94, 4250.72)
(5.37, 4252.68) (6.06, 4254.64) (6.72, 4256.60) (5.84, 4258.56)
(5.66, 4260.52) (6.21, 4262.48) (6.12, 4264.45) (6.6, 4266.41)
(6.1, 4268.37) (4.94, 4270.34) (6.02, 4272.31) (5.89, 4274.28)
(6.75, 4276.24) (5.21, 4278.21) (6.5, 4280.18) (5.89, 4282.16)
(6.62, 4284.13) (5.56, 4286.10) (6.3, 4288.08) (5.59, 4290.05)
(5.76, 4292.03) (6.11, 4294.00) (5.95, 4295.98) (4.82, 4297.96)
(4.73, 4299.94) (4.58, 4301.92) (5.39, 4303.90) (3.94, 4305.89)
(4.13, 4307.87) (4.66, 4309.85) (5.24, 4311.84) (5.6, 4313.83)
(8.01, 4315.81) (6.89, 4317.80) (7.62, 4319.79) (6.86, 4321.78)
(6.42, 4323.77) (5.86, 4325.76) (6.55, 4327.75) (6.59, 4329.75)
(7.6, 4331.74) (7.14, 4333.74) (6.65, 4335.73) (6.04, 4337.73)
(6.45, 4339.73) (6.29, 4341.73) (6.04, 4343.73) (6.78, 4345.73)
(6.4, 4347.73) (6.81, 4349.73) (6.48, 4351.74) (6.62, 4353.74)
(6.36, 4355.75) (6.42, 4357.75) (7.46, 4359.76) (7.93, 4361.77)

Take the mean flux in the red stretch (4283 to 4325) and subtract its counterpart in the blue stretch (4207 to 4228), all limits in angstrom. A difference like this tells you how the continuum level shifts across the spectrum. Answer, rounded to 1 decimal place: -0.1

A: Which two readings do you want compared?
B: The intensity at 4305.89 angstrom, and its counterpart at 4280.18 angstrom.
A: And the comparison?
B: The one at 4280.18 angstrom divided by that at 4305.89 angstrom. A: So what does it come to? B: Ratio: 1.65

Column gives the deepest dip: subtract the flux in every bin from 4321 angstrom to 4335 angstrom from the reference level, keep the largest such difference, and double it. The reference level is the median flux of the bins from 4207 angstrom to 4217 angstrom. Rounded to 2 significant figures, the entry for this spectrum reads 1.2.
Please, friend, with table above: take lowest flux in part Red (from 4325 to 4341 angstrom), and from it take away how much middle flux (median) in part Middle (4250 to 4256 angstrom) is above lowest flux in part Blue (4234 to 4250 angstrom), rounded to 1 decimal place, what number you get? 5.2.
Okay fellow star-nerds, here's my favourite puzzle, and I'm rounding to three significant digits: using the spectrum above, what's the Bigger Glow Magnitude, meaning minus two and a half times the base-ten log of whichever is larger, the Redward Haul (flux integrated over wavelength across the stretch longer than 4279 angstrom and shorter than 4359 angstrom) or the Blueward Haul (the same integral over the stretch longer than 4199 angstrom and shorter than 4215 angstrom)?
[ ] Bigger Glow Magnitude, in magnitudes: -6.72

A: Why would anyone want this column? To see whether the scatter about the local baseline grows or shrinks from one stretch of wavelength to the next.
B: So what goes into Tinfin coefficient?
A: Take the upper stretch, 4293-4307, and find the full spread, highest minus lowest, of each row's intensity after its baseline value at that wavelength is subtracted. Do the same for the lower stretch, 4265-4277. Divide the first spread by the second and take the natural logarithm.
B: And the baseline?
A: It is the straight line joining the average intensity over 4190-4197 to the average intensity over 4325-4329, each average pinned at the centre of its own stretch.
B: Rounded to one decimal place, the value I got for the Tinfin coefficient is 0.2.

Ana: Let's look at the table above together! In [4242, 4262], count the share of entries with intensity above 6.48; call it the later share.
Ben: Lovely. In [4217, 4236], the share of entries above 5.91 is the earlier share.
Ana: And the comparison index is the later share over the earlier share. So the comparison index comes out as 1.00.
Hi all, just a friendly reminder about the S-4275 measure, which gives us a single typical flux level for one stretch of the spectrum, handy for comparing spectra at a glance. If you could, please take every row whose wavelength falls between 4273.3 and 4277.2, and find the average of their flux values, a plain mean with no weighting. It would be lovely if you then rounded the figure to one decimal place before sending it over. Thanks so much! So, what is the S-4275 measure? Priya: 6.3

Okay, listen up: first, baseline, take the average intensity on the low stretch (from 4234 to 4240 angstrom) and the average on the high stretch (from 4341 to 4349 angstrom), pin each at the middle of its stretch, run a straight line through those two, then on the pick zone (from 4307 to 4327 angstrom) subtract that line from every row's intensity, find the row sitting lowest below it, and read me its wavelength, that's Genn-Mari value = 4307.87 angstrom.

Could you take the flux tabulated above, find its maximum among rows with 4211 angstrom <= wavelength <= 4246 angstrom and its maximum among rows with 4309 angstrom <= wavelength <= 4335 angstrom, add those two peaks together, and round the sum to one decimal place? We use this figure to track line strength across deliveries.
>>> 15.2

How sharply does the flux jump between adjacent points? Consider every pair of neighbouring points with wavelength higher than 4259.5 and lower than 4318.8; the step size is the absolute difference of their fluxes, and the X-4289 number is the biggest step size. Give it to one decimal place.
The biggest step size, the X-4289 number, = 2.4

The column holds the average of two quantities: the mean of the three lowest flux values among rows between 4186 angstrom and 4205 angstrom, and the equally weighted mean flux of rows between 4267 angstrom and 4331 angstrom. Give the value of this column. 5.32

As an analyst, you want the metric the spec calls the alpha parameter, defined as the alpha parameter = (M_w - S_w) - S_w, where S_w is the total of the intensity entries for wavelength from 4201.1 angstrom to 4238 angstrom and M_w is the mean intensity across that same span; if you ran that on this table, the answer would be -215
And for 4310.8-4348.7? -243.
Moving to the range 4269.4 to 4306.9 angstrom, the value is -207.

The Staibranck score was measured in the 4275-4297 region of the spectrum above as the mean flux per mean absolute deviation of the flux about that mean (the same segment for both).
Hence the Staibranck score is 15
